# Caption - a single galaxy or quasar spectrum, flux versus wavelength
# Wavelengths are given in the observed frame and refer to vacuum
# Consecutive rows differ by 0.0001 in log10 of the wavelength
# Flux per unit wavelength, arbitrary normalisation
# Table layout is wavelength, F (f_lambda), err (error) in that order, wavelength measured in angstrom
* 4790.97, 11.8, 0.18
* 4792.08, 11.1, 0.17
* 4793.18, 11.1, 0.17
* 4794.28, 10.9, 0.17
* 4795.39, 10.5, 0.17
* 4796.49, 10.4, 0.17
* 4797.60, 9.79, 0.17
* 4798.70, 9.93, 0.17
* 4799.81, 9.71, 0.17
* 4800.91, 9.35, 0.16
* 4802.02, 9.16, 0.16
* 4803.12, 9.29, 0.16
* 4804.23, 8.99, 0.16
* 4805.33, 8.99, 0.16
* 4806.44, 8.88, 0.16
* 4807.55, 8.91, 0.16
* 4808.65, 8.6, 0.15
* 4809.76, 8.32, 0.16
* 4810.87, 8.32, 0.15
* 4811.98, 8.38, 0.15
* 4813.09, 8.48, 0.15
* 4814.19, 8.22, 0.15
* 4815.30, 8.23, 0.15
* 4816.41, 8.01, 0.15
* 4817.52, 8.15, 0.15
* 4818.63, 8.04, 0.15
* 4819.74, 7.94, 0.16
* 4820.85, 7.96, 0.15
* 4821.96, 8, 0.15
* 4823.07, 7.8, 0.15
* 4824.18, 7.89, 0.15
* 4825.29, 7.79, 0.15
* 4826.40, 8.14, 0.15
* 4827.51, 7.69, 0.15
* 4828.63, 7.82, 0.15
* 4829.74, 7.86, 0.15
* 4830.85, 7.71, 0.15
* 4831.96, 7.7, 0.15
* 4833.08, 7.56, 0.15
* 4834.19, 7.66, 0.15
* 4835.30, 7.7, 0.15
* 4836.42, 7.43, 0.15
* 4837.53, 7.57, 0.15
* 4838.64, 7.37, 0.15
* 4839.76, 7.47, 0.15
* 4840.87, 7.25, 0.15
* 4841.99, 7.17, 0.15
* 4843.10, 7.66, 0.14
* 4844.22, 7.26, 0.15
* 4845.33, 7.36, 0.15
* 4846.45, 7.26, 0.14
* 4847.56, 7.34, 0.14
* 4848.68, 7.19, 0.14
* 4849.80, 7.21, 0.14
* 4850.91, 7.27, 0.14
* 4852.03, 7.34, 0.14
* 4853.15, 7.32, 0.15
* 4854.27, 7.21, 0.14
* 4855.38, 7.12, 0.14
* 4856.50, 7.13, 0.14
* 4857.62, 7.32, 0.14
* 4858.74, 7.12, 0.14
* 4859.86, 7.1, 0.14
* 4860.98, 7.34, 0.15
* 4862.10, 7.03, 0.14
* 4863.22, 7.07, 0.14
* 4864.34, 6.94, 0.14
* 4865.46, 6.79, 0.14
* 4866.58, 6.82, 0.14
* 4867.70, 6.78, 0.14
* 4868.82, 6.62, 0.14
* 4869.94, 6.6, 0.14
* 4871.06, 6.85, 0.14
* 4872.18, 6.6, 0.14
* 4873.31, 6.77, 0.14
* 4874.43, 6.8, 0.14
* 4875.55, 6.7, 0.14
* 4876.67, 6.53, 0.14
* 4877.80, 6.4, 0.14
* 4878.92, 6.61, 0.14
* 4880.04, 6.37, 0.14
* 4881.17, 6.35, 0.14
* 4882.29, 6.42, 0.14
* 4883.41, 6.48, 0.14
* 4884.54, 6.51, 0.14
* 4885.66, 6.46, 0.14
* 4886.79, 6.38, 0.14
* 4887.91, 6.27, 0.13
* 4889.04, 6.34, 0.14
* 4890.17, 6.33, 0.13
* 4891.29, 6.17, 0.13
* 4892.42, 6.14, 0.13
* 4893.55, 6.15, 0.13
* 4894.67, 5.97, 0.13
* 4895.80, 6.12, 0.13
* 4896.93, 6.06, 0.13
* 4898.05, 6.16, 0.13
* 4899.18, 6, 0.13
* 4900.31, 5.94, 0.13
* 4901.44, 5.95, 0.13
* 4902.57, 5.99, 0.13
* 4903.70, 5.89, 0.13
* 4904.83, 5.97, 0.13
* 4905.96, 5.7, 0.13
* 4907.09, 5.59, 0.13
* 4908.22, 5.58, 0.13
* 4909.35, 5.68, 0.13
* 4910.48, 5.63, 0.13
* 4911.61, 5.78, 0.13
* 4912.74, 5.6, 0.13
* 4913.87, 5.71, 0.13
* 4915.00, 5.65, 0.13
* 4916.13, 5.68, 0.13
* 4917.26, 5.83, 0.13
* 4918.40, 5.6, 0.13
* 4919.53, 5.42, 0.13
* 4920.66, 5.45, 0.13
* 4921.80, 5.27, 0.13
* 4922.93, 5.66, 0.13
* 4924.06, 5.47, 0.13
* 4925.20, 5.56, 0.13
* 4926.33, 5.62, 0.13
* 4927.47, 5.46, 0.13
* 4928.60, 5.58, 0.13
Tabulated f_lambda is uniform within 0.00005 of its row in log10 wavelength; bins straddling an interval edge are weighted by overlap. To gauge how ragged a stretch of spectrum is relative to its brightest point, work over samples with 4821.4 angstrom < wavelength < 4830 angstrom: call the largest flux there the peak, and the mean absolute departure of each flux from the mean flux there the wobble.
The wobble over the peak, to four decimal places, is 0.0126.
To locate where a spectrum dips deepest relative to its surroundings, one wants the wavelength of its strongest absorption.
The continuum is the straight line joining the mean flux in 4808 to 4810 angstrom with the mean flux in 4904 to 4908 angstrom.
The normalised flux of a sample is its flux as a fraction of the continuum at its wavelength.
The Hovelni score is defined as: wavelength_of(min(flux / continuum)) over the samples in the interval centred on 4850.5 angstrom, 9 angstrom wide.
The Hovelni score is 4848.68 angstrom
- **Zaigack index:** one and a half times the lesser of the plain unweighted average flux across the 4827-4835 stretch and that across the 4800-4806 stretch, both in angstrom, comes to 11.6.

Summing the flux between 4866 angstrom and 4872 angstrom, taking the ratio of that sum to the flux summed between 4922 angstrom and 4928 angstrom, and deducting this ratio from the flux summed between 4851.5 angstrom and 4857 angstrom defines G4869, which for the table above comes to 35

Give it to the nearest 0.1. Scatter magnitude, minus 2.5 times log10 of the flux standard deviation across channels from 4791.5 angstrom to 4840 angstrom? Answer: 0.0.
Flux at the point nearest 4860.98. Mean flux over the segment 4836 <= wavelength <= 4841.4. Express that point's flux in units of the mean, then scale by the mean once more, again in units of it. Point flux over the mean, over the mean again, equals 0.133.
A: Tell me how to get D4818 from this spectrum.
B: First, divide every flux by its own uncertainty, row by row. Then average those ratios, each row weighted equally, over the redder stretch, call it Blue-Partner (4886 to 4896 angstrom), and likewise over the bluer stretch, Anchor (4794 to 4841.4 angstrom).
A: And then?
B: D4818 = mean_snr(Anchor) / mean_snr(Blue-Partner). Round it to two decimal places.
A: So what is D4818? 1.15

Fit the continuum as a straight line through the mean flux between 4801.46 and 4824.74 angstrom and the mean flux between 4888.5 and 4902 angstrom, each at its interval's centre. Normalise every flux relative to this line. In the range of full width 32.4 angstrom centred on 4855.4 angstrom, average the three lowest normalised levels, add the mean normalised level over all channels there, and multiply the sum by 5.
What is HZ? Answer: 9.70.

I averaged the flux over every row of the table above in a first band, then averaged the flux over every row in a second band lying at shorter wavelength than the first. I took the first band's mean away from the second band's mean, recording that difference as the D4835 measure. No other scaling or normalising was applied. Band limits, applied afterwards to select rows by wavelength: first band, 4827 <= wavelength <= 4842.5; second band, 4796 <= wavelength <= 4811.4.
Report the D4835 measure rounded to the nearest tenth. 1.6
